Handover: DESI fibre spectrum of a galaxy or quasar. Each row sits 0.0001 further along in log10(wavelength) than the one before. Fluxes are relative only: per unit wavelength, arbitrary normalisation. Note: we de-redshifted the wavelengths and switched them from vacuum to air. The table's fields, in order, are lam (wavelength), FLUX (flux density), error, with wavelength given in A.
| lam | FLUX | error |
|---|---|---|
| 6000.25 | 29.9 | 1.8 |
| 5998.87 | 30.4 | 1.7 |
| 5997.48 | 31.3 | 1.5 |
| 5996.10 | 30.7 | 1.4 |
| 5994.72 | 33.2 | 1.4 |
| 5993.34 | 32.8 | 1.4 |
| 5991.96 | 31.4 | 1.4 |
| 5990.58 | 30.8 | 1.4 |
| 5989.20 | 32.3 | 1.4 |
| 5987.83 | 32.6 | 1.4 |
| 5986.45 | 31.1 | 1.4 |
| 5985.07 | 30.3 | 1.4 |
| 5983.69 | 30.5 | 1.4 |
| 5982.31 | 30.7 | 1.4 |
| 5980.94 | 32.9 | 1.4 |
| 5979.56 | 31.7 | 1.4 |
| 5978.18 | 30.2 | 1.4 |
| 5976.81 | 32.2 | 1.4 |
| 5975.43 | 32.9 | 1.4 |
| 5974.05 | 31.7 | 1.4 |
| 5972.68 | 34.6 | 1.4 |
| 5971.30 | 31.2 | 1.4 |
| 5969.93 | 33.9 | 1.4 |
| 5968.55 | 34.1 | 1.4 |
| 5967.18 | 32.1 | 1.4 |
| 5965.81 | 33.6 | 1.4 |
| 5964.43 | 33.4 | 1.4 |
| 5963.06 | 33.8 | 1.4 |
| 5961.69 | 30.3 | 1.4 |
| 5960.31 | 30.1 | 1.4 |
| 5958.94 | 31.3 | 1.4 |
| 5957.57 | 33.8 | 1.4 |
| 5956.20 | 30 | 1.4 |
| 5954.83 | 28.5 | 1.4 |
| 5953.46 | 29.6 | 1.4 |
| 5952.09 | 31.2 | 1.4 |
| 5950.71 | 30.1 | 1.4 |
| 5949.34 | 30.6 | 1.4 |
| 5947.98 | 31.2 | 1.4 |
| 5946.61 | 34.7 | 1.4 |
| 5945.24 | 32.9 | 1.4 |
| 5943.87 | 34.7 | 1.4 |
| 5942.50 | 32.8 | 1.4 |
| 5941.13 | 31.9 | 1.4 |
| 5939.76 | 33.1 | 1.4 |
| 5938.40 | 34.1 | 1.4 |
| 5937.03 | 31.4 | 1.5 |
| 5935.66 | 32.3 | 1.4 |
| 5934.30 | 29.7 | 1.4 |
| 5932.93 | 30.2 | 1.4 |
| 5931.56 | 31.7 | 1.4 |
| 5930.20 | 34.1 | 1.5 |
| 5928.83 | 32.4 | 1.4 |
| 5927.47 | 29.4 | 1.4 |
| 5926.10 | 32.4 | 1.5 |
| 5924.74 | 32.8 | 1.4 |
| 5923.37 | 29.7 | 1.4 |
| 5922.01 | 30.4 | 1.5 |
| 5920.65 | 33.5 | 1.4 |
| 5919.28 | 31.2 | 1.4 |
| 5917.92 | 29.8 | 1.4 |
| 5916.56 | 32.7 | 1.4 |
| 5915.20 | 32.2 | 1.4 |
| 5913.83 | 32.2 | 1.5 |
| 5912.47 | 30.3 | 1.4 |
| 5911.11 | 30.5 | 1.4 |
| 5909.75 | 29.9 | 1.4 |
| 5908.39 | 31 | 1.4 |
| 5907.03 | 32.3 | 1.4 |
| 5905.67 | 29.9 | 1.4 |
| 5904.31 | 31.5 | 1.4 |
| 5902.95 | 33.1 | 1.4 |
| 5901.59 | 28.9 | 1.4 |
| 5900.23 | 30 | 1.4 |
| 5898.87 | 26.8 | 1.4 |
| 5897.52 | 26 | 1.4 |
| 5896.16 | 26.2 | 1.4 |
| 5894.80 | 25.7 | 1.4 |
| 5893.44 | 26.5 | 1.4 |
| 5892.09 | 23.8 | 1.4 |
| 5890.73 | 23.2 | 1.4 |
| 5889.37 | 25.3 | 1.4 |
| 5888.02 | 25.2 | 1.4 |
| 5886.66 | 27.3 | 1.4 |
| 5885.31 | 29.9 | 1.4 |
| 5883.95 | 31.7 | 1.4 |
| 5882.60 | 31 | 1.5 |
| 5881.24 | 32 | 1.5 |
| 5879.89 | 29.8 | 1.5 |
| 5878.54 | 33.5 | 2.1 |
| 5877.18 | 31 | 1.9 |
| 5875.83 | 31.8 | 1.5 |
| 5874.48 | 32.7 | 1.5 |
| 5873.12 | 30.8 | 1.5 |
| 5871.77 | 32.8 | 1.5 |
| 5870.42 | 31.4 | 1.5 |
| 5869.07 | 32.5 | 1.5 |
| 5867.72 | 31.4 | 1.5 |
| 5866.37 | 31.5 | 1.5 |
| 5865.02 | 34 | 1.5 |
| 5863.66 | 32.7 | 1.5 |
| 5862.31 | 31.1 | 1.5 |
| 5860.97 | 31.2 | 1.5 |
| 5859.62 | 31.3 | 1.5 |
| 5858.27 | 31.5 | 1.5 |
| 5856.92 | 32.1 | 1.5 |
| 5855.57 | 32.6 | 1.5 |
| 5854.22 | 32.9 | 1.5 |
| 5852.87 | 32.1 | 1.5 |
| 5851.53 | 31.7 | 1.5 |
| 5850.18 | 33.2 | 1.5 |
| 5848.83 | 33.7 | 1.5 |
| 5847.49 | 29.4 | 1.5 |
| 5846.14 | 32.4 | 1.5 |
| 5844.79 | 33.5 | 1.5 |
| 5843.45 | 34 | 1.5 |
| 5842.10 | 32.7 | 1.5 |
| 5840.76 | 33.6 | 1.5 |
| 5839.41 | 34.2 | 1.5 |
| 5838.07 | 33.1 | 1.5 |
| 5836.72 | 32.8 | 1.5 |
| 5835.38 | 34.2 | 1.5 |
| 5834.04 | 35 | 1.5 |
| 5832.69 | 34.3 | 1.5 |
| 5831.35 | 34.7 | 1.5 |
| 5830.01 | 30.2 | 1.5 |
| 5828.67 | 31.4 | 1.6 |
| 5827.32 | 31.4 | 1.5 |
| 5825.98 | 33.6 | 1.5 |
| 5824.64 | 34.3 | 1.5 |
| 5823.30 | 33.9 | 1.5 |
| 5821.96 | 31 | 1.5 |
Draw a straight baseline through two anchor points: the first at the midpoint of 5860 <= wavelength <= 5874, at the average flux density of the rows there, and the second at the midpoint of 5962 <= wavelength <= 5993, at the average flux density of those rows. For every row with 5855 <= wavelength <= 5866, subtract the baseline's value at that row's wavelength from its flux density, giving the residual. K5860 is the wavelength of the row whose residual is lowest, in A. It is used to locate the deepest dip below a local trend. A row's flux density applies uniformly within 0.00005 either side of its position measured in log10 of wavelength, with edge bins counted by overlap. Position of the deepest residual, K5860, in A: 5862.31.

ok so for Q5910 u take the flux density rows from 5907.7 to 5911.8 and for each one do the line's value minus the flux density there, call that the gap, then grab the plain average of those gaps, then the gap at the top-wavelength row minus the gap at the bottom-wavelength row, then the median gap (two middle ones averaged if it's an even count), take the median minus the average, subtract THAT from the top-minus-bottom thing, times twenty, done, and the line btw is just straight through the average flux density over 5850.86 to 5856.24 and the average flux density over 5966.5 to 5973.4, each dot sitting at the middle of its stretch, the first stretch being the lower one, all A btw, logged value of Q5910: 11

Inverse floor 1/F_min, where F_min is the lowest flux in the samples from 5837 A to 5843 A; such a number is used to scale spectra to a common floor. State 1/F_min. 0.0306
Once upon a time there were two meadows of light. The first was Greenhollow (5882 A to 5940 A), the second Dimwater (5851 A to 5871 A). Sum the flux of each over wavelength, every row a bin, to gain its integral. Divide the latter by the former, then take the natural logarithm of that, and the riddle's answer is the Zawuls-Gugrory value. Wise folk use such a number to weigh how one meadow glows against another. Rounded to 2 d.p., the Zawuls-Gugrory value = -1.00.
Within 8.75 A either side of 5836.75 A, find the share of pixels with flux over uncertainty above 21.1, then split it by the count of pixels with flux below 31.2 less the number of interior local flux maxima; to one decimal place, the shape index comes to -0.3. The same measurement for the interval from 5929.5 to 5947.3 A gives -0.9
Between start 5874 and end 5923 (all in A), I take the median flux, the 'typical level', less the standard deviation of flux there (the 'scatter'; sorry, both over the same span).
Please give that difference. 27.5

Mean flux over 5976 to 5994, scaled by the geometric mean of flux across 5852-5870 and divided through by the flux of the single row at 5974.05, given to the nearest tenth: 31.9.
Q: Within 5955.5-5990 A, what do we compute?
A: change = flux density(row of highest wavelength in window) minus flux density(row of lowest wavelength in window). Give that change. 2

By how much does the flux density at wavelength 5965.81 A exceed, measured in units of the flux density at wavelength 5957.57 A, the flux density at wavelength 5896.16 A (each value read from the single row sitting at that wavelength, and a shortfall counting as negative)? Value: 0.22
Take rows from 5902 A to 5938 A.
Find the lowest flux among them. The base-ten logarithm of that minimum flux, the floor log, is 1.47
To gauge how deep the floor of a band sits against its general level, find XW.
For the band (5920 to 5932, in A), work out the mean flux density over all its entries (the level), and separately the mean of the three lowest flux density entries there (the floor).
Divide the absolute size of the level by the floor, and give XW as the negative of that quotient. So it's -1.07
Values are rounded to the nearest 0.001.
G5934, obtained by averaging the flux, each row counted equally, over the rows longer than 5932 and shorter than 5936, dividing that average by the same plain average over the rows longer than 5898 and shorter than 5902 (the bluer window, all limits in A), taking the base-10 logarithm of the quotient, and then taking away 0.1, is -0.068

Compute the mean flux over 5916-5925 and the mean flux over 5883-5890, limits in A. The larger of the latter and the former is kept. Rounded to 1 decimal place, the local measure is 31.4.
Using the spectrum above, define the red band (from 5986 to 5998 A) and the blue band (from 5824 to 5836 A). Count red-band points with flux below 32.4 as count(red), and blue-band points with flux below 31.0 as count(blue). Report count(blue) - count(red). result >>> -5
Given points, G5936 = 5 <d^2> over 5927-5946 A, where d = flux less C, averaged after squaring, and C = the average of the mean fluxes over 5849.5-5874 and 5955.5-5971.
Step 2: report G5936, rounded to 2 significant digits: 12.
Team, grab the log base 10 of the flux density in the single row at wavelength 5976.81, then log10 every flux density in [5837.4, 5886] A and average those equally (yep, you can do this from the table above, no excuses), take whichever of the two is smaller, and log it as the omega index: 1.51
